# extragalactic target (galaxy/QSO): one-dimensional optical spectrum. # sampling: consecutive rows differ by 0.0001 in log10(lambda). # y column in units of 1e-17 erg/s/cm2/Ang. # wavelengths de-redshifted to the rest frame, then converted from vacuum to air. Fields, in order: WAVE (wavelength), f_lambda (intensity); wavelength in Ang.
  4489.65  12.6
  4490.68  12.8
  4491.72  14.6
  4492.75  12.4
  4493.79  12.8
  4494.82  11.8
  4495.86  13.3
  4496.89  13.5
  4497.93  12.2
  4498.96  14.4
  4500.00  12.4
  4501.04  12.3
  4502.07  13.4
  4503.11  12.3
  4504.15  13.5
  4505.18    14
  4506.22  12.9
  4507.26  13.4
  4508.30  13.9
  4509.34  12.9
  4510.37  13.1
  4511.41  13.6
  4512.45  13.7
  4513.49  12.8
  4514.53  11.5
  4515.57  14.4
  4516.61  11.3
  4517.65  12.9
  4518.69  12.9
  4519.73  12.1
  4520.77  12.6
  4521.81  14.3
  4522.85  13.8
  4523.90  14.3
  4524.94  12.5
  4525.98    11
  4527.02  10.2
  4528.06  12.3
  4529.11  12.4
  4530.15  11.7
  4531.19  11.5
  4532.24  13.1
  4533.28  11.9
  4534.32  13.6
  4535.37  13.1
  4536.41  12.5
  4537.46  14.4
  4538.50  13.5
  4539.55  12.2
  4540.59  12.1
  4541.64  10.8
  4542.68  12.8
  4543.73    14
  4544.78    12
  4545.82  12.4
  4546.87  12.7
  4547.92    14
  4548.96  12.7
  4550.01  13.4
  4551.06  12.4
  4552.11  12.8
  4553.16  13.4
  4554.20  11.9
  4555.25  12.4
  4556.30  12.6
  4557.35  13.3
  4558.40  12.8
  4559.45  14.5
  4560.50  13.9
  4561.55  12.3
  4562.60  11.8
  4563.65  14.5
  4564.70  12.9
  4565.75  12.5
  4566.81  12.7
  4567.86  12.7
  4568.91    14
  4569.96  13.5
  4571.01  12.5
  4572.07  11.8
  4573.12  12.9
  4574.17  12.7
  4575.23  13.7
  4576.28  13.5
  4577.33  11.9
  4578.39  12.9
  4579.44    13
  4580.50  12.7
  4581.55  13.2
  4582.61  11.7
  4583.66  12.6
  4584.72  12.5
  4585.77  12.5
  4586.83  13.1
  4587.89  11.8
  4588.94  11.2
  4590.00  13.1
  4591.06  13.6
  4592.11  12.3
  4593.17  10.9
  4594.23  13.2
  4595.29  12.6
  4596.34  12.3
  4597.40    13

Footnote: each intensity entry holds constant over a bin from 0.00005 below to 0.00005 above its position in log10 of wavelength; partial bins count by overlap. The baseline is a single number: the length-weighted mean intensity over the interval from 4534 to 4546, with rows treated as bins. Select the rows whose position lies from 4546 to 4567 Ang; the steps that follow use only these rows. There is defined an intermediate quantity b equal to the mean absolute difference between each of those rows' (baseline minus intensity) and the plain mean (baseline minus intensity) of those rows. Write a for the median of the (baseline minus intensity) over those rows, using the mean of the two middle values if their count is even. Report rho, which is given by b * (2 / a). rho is 42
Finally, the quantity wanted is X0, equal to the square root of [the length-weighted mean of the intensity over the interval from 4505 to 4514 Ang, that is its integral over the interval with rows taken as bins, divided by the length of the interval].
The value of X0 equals 3.65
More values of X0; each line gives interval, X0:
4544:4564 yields 3.60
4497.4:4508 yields 3.62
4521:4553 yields 3.56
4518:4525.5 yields 3.63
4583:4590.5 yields 3.52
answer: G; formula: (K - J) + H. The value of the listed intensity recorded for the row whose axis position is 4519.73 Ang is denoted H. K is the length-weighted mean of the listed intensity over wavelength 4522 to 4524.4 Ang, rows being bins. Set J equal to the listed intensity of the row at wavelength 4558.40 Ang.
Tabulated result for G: 13.3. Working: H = 12.1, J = 12.8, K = 14.0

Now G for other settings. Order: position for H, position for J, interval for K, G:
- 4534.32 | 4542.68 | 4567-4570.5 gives 14.2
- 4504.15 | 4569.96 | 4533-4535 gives 12.9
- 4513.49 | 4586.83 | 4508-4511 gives 13.0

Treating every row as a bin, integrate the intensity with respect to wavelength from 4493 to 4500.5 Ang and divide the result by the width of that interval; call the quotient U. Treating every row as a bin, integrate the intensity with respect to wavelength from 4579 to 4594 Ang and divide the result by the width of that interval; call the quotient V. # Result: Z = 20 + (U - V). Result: 20.4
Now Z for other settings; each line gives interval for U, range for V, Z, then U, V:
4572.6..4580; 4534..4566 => 20.0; 12.9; 12.9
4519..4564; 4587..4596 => 20.4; 12.8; 12.4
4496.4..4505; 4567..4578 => 20.1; 13.0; 12.9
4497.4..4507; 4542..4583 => 20.1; 13.0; 12.9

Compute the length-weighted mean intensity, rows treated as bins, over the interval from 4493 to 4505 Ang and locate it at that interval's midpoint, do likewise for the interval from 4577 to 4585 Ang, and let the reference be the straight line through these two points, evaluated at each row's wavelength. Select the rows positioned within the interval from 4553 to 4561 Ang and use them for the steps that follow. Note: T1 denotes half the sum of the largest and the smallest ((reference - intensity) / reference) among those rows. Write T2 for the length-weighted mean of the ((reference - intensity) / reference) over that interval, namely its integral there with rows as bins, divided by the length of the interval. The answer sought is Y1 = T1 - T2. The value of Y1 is -0.009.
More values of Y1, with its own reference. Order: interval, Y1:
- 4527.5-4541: -0.025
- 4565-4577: 0.003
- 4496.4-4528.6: 0.045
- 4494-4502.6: -0.014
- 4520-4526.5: 0.030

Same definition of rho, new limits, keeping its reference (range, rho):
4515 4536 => 8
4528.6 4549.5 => 8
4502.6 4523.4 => -6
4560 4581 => -55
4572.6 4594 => 15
